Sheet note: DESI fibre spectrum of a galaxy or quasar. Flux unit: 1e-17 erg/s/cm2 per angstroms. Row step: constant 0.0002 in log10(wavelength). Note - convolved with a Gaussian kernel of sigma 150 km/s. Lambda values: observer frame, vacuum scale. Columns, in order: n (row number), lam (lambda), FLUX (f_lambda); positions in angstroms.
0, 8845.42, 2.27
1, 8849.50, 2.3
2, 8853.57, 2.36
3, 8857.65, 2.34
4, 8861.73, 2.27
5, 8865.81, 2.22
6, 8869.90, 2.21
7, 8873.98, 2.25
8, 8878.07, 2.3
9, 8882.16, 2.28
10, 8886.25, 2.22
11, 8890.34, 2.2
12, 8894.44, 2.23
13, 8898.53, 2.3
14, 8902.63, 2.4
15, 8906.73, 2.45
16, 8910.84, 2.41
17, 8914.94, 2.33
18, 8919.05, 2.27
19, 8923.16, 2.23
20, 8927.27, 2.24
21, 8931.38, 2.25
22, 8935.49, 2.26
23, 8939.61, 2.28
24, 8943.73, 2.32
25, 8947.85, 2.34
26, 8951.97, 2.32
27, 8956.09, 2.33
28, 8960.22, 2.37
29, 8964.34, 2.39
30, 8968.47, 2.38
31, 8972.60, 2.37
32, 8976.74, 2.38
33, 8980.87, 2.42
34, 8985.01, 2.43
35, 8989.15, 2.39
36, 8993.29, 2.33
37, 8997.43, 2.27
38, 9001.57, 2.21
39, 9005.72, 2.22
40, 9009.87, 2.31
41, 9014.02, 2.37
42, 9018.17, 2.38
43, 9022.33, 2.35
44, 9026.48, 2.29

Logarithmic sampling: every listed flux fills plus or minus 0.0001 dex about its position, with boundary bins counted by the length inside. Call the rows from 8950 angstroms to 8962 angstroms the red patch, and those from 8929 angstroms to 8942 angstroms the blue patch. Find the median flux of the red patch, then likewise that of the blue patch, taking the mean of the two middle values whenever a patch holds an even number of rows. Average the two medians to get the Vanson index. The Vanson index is 2.295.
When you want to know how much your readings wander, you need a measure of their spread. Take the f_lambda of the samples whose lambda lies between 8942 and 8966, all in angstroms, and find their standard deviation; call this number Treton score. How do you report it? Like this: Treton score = 0.03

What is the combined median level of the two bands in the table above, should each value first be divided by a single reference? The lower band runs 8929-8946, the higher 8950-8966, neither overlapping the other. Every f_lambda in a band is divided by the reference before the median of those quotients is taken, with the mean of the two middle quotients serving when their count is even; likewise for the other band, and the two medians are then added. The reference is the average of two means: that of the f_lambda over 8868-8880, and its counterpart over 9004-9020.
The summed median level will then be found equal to 2.02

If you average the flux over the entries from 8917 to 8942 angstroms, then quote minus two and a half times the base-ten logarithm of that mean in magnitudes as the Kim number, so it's -0.883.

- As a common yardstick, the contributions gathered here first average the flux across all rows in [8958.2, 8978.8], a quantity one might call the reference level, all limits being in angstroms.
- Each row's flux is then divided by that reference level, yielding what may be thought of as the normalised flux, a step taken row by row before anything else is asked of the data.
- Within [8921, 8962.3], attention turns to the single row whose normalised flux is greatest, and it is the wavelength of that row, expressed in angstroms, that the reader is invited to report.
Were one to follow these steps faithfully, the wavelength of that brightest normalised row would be 8960.22 angstroms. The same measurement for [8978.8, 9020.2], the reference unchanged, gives 8985.01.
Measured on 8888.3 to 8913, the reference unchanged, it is 8906.73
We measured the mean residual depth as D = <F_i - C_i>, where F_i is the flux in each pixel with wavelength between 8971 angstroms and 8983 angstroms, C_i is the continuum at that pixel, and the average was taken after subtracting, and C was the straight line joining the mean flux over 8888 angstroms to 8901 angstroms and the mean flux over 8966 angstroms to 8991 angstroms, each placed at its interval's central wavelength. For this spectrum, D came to -0.001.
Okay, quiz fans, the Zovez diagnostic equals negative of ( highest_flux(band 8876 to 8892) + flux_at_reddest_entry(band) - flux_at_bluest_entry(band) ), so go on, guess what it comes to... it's -2.20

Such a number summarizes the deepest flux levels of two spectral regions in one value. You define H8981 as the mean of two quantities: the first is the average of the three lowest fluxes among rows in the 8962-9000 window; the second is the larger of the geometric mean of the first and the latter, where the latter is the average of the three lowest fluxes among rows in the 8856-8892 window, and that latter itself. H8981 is 2.29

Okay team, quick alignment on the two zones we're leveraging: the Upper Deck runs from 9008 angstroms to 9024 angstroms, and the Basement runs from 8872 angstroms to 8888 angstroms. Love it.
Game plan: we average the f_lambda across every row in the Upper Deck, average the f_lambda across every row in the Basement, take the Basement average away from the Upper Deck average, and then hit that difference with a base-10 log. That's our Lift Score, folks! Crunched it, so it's -1.05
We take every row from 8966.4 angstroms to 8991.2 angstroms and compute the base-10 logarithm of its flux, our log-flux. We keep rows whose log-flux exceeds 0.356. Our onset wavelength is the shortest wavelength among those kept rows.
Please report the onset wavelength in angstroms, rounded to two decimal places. 8968.47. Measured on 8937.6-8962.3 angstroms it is 8939.61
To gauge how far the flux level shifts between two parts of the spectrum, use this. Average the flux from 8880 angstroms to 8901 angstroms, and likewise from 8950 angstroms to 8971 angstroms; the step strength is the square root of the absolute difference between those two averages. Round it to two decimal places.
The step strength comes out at 0.33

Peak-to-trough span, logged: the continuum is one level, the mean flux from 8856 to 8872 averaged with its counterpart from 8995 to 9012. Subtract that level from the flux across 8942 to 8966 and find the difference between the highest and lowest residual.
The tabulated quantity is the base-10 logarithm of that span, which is -1.15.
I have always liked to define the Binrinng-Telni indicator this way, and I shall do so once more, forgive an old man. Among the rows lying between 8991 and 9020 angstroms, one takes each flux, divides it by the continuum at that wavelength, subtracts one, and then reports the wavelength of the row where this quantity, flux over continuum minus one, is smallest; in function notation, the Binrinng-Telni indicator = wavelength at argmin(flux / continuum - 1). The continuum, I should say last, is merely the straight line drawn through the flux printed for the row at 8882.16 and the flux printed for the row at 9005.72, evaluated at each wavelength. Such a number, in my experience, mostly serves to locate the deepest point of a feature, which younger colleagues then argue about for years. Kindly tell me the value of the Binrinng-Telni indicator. 9001.57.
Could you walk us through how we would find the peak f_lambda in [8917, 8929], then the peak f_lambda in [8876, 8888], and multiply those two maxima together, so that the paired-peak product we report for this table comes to 5.22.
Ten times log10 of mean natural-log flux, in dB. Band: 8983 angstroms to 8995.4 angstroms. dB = -0.61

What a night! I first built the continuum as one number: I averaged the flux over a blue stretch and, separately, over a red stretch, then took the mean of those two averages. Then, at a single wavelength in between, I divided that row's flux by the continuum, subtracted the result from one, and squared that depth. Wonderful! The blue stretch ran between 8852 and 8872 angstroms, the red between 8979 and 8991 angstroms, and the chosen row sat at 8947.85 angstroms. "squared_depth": 0.0000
